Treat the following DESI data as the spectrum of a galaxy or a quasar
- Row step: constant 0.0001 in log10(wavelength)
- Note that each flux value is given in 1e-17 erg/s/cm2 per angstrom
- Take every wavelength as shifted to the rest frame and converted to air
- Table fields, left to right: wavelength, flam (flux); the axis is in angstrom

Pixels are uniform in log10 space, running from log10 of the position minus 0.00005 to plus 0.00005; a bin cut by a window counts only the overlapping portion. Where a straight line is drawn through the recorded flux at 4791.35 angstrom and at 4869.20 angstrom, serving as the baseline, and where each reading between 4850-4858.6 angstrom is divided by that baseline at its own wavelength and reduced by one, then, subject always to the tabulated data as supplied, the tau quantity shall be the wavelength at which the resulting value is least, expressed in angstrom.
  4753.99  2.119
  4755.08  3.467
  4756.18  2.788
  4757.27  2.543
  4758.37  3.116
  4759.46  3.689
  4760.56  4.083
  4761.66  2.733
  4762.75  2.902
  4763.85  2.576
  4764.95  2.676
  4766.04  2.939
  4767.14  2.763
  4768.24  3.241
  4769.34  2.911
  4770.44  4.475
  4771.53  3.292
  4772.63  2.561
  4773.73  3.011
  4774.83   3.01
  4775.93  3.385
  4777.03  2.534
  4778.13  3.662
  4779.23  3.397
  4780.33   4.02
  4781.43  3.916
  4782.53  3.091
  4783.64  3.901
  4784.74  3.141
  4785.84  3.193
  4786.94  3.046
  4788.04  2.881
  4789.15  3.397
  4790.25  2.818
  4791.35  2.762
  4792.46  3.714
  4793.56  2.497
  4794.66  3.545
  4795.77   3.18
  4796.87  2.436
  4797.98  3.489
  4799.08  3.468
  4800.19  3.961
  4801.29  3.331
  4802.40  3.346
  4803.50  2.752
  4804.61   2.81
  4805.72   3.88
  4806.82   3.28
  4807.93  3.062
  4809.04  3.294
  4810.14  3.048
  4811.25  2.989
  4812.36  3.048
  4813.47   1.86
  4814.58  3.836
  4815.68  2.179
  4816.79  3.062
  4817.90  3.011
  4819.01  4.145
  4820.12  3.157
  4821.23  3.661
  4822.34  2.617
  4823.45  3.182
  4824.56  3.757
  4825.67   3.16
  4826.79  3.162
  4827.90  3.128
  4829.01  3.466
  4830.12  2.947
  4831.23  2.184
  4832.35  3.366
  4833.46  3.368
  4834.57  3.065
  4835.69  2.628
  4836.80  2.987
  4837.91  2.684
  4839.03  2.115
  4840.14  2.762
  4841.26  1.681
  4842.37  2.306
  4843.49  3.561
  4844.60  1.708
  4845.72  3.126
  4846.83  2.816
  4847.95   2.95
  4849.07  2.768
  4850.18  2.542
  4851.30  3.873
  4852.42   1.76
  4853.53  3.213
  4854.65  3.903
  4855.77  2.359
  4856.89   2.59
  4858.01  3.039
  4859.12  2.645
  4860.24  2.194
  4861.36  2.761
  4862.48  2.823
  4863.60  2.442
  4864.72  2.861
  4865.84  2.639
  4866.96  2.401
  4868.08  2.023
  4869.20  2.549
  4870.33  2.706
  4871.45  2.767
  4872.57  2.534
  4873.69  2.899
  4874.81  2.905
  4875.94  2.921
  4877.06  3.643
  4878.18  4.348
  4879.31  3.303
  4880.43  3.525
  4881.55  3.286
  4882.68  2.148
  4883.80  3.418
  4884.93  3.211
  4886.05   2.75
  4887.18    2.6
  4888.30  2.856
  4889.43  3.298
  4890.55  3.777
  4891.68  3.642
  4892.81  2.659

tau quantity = 4852.42 angstrom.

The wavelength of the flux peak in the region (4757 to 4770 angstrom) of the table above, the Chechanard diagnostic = 4760.56 angstrom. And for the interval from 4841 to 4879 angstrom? 4878.18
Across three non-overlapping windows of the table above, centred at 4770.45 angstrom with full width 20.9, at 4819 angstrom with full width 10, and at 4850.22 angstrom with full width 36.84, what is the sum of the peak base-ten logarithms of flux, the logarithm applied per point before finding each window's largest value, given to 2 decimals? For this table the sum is 1.86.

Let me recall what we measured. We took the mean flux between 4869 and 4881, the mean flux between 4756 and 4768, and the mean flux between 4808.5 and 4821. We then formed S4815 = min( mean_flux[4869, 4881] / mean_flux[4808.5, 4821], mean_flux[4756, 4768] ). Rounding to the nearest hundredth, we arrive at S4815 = 1.01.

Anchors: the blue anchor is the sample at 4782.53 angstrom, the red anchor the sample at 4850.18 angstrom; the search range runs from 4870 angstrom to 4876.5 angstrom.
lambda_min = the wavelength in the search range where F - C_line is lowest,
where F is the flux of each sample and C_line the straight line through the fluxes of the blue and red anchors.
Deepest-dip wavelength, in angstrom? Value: 4872.57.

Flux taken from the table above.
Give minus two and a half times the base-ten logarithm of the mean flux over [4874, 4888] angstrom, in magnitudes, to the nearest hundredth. -1.25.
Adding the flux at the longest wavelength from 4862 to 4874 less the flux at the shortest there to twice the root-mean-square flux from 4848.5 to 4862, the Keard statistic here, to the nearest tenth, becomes 5.8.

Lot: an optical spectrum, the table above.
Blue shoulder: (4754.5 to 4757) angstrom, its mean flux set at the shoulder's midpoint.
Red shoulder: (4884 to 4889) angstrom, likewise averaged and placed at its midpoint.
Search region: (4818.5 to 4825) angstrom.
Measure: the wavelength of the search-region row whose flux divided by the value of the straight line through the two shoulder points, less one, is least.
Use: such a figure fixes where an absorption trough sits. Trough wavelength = 4822.34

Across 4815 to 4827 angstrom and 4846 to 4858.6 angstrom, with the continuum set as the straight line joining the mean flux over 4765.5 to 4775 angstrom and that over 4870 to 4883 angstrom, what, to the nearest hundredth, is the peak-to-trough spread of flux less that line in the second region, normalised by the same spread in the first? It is 1.09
